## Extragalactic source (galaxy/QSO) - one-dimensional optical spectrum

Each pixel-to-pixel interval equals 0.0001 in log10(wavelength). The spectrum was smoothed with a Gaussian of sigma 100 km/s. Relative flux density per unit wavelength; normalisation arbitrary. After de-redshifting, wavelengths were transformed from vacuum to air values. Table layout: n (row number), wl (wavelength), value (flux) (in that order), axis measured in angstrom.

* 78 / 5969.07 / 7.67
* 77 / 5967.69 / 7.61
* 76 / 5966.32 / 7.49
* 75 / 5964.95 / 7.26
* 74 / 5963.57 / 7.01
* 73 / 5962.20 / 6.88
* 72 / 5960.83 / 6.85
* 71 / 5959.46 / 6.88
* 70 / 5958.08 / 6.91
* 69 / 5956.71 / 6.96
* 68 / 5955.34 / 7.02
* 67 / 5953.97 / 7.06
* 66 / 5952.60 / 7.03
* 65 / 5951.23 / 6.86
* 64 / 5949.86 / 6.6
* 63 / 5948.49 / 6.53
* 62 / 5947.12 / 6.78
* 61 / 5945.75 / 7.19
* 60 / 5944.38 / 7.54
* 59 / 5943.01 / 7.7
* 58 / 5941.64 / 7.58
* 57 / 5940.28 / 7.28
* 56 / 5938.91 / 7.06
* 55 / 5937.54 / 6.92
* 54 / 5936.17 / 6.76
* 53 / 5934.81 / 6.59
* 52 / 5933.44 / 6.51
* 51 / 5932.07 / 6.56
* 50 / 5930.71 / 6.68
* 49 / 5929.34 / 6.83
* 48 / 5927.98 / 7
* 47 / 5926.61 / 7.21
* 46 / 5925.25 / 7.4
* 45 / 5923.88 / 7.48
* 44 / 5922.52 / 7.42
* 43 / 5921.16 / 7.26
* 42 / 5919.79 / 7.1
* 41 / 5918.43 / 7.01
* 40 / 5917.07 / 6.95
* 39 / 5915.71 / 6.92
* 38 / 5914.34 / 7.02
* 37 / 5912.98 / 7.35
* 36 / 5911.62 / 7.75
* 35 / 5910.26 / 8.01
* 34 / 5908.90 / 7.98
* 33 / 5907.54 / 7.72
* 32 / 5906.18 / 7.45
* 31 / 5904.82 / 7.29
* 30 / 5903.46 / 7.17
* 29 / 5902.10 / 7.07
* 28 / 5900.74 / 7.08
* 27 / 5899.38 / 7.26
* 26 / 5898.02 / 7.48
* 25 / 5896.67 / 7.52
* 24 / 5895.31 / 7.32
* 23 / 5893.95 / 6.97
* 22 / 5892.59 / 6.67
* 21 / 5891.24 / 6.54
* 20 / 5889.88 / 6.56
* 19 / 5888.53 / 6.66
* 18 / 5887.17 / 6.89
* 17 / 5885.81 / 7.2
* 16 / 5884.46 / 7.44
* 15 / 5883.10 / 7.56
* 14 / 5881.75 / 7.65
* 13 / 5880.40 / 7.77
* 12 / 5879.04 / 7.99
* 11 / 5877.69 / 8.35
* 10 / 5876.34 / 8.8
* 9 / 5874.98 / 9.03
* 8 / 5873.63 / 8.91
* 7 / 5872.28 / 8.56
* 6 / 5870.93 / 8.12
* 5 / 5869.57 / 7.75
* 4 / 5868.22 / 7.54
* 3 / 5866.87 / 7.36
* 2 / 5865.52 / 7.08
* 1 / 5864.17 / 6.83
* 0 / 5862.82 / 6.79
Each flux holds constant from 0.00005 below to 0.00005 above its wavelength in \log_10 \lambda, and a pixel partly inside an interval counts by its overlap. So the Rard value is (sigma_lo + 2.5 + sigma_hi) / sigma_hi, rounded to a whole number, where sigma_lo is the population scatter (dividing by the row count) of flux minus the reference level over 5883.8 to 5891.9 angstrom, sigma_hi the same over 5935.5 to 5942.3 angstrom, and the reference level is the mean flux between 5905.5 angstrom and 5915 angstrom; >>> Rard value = 11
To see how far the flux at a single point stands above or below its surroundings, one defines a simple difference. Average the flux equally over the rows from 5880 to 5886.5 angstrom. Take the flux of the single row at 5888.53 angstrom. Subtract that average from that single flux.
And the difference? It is -0.86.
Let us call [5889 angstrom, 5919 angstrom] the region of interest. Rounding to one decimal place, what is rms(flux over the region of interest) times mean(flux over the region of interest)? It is 52.4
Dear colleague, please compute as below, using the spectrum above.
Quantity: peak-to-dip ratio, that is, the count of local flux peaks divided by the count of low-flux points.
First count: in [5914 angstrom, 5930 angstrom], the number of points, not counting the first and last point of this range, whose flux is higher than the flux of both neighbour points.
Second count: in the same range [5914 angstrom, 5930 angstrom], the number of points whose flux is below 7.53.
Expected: 0.08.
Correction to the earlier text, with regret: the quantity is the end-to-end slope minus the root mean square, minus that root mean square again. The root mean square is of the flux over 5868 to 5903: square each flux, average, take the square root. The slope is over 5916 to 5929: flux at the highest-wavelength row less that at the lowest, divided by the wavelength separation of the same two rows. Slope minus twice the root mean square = -15.2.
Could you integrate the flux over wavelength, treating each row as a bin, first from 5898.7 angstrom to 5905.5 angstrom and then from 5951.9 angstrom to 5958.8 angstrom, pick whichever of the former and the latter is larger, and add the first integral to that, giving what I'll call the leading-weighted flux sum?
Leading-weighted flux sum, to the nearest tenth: 97.5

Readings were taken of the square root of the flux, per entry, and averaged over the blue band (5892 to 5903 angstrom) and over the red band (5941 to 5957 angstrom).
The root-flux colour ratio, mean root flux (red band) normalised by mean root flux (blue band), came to 0.993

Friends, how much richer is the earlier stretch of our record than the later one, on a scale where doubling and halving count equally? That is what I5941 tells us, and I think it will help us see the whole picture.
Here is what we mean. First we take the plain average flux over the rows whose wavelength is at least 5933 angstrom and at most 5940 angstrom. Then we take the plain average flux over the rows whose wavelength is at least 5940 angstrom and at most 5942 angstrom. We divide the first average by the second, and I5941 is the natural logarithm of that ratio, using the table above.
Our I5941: -0.09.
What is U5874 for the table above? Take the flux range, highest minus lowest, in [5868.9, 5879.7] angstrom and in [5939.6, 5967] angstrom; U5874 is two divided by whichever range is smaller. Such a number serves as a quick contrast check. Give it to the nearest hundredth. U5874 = 1.71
